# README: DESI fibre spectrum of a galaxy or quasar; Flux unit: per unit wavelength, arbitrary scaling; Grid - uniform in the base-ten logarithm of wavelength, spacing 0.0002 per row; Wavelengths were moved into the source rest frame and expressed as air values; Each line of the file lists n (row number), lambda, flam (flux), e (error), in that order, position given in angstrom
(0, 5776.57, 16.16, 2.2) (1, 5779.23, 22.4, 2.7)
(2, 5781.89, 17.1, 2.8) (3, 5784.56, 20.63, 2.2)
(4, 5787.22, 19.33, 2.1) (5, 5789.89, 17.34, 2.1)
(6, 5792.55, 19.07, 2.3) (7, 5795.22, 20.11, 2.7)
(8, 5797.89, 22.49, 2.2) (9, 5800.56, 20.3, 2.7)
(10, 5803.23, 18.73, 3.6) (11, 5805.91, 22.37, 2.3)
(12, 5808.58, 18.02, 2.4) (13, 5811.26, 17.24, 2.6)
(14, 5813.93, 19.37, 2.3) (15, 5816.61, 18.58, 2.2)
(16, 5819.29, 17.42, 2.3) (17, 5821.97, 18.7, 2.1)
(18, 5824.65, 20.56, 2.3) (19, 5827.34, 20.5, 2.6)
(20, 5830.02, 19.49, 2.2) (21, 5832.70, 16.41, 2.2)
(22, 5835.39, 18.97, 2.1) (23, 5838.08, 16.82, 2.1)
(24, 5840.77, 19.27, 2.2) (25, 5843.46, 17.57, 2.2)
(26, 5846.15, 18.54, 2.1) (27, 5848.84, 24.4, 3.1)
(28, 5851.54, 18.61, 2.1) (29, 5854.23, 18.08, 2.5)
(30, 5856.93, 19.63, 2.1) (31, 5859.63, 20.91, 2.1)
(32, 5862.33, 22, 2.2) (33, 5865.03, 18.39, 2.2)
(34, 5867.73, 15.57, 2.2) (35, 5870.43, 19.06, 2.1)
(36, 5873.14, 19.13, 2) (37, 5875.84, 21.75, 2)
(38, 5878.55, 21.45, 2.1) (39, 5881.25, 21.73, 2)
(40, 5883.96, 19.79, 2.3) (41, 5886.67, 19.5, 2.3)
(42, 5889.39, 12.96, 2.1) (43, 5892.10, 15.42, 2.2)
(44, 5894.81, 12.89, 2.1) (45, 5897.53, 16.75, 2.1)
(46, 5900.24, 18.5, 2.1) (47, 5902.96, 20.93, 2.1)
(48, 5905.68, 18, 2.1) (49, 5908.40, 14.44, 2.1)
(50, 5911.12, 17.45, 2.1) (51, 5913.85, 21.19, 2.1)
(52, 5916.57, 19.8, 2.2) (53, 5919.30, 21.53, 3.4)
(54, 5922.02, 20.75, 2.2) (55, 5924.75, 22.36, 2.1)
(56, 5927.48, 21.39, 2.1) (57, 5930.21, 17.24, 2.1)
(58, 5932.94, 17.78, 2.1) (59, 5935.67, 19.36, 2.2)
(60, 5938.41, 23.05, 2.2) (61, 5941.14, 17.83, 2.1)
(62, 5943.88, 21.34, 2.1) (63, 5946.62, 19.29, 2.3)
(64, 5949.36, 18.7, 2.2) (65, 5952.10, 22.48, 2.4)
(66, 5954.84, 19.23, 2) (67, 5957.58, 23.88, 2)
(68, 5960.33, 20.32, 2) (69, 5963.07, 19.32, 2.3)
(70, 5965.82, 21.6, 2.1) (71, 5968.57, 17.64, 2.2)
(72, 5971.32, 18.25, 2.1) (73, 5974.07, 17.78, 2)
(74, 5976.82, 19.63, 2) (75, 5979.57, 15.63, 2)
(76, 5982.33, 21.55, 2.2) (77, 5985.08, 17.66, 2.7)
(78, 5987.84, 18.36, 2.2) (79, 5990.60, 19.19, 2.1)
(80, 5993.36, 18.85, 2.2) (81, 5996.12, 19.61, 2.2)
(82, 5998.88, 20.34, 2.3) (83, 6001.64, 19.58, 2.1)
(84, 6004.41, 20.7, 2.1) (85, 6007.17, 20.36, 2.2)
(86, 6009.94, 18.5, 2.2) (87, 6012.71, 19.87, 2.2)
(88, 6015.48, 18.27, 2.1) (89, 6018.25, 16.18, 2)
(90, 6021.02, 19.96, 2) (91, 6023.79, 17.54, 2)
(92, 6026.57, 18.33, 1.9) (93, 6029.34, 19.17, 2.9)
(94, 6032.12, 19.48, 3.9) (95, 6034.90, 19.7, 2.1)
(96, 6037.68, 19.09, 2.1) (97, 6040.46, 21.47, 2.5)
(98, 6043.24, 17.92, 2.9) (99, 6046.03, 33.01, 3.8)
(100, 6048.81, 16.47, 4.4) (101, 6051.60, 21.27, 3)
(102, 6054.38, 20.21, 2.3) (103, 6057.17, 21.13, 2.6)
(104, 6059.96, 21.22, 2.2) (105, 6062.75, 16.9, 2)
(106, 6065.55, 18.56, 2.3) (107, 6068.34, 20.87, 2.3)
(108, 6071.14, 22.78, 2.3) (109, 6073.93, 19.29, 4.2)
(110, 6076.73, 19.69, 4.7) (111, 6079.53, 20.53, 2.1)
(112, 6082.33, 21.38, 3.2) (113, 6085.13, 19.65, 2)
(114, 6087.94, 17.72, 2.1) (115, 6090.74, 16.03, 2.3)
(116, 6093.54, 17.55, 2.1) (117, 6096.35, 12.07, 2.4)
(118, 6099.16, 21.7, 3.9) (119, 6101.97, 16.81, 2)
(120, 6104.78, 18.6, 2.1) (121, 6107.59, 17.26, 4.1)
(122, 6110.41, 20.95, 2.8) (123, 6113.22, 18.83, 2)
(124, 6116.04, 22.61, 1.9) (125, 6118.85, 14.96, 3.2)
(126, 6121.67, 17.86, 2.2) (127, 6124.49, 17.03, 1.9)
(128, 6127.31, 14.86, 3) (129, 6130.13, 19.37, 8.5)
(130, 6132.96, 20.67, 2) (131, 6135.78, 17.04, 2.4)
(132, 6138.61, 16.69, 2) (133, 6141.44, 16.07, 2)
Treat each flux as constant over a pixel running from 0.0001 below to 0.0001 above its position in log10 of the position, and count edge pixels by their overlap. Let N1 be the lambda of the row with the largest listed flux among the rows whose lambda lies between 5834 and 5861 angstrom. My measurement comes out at 5848.84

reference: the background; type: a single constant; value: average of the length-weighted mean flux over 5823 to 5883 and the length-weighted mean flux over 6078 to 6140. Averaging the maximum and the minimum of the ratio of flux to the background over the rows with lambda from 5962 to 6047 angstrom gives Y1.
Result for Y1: 1.29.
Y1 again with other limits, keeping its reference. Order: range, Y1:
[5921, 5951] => 1.07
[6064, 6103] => 0.92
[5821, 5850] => 1.08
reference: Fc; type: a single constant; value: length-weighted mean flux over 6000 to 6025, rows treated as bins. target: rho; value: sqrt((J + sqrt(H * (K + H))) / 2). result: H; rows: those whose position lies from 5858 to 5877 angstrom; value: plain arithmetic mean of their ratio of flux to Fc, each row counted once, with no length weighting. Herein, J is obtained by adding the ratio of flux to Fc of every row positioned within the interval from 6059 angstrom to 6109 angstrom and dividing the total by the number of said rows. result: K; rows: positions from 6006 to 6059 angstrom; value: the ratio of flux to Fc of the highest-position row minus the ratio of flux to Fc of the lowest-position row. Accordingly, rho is 1.01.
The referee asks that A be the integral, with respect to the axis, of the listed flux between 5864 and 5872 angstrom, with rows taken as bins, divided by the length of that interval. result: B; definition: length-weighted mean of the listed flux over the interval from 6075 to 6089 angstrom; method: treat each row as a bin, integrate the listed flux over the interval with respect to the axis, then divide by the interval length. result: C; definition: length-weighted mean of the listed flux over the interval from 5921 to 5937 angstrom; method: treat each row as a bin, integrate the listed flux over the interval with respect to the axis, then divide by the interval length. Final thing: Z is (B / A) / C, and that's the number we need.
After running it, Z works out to 0.057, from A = 17.7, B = 19.8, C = 19.8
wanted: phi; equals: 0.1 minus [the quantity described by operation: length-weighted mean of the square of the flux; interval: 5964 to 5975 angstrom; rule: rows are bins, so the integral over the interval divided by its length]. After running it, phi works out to -359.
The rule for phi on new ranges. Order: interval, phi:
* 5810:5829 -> -360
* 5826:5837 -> -356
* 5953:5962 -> -451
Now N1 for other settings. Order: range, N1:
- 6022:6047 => 6046.03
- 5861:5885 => 5862.33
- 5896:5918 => 5913.85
